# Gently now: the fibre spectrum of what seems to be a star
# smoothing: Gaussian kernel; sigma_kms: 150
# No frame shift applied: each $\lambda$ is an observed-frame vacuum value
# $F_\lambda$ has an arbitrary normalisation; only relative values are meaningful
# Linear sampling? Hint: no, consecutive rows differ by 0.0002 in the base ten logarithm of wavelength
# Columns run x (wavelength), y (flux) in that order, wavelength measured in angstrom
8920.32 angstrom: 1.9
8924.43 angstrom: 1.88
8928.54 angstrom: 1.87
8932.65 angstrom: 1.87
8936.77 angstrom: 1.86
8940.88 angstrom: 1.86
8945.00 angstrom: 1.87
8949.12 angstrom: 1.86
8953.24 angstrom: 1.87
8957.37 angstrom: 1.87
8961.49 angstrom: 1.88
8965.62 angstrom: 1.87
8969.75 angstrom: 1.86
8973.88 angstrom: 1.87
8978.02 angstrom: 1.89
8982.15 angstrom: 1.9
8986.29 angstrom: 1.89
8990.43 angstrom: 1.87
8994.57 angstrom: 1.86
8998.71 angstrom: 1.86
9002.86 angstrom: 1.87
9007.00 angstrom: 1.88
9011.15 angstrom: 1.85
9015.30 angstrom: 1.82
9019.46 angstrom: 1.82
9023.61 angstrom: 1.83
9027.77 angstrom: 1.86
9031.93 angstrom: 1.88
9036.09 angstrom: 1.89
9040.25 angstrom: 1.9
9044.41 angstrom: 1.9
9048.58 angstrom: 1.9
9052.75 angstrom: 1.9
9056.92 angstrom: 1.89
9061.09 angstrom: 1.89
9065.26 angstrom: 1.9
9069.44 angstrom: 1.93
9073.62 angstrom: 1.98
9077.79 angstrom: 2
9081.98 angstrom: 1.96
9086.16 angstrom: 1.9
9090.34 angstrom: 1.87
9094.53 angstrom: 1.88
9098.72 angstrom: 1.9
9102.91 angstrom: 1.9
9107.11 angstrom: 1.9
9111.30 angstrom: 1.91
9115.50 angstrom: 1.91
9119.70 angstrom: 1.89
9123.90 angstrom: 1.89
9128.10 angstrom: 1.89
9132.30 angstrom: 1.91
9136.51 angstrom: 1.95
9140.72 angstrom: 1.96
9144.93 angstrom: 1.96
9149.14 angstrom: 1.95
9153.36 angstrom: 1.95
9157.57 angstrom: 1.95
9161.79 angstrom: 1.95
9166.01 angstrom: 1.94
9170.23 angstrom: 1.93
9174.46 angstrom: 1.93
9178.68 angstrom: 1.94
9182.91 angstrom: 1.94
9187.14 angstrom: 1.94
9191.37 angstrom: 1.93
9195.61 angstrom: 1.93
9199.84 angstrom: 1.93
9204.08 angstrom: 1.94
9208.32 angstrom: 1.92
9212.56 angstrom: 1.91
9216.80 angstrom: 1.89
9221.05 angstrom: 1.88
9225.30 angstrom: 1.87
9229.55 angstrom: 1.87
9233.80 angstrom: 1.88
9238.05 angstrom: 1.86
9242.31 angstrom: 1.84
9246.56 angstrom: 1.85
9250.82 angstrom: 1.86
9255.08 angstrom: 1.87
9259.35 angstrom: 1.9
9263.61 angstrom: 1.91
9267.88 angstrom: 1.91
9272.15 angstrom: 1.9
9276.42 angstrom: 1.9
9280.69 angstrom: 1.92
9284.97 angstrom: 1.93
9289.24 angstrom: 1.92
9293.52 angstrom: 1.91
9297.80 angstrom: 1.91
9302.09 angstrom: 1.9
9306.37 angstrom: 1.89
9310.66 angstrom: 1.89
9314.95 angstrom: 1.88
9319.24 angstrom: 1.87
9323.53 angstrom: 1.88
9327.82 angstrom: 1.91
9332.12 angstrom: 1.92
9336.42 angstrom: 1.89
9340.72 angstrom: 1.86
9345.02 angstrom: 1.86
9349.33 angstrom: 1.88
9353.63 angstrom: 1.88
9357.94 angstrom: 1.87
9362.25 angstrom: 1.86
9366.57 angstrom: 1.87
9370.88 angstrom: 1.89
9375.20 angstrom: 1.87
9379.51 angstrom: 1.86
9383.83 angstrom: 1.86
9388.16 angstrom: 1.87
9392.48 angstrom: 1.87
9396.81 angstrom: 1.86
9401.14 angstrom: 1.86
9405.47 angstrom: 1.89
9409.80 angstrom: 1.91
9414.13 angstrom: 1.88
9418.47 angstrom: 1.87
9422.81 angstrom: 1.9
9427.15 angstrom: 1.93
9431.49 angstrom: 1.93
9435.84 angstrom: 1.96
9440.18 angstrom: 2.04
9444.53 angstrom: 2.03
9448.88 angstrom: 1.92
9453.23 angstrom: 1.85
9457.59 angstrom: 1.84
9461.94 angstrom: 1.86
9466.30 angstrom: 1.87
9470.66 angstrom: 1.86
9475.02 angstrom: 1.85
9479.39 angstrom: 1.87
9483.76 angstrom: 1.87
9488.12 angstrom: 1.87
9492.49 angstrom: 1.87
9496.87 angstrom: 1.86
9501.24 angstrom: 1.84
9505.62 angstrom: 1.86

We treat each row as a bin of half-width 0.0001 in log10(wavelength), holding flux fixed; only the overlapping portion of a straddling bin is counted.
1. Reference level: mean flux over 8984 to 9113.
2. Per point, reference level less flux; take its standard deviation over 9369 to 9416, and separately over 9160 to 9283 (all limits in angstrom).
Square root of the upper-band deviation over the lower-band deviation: 0.7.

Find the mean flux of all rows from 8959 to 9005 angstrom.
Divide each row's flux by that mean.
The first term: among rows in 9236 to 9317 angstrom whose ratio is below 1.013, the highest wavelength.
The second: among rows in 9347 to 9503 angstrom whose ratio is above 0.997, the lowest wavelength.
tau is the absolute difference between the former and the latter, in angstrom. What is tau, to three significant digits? 34.4 angstrom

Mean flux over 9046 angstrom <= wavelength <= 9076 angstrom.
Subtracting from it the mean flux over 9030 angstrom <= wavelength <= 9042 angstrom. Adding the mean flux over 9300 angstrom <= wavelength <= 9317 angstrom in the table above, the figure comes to 1.91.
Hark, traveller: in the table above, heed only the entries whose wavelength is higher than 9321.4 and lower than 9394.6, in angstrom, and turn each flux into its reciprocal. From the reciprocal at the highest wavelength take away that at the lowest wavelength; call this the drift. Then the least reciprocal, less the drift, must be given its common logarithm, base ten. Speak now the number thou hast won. -0.286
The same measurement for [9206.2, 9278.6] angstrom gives -0.288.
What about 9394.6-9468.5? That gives -0.307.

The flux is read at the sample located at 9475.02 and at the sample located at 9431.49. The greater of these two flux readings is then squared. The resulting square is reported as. 3.72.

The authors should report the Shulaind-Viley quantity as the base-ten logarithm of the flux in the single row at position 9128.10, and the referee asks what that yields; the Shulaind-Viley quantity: 0.276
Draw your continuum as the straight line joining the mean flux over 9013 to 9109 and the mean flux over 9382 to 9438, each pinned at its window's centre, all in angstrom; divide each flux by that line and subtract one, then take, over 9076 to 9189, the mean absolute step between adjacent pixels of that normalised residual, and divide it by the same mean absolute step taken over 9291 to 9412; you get 1.0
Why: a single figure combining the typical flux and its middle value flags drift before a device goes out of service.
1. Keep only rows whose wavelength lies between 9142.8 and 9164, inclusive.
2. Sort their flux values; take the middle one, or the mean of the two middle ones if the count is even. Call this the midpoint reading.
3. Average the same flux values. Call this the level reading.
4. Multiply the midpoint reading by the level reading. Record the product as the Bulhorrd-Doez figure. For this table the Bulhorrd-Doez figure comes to 3.81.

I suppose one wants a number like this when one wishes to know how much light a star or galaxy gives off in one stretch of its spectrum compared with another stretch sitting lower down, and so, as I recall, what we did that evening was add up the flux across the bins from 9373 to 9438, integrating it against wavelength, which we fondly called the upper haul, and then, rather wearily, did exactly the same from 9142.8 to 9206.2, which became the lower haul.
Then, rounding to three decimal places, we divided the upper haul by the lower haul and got 0.997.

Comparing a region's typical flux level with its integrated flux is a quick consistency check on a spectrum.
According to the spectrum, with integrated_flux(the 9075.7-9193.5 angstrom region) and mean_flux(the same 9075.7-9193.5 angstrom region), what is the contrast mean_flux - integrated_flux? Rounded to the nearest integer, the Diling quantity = -225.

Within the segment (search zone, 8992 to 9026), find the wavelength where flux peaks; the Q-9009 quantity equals 9007.00 angstrom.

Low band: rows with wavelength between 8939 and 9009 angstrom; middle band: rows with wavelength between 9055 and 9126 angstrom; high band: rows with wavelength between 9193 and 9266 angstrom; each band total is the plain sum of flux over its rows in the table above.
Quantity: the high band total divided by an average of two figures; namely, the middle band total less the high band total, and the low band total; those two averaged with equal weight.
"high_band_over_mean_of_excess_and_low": 1.99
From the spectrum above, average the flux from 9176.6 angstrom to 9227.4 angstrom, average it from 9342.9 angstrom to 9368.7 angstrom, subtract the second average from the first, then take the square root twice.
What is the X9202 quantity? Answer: 0.47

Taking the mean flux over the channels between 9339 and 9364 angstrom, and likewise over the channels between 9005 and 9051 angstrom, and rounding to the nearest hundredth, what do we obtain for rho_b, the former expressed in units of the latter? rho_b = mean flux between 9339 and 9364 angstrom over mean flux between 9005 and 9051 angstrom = 1.00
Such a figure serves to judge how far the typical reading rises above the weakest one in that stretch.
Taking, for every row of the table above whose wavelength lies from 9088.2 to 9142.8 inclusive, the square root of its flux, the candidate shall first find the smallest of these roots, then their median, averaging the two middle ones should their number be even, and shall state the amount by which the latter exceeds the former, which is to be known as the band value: 0.0109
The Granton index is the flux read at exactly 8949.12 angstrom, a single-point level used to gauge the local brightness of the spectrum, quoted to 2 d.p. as 1.86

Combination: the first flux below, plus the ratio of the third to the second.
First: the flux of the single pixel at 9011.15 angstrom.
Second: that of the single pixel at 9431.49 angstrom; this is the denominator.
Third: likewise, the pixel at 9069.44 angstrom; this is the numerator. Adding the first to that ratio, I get 2.85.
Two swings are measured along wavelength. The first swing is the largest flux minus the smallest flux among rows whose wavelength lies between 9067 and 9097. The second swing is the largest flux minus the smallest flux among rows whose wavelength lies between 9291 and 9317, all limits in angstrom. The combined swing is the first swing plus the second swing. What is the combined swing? 0.16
